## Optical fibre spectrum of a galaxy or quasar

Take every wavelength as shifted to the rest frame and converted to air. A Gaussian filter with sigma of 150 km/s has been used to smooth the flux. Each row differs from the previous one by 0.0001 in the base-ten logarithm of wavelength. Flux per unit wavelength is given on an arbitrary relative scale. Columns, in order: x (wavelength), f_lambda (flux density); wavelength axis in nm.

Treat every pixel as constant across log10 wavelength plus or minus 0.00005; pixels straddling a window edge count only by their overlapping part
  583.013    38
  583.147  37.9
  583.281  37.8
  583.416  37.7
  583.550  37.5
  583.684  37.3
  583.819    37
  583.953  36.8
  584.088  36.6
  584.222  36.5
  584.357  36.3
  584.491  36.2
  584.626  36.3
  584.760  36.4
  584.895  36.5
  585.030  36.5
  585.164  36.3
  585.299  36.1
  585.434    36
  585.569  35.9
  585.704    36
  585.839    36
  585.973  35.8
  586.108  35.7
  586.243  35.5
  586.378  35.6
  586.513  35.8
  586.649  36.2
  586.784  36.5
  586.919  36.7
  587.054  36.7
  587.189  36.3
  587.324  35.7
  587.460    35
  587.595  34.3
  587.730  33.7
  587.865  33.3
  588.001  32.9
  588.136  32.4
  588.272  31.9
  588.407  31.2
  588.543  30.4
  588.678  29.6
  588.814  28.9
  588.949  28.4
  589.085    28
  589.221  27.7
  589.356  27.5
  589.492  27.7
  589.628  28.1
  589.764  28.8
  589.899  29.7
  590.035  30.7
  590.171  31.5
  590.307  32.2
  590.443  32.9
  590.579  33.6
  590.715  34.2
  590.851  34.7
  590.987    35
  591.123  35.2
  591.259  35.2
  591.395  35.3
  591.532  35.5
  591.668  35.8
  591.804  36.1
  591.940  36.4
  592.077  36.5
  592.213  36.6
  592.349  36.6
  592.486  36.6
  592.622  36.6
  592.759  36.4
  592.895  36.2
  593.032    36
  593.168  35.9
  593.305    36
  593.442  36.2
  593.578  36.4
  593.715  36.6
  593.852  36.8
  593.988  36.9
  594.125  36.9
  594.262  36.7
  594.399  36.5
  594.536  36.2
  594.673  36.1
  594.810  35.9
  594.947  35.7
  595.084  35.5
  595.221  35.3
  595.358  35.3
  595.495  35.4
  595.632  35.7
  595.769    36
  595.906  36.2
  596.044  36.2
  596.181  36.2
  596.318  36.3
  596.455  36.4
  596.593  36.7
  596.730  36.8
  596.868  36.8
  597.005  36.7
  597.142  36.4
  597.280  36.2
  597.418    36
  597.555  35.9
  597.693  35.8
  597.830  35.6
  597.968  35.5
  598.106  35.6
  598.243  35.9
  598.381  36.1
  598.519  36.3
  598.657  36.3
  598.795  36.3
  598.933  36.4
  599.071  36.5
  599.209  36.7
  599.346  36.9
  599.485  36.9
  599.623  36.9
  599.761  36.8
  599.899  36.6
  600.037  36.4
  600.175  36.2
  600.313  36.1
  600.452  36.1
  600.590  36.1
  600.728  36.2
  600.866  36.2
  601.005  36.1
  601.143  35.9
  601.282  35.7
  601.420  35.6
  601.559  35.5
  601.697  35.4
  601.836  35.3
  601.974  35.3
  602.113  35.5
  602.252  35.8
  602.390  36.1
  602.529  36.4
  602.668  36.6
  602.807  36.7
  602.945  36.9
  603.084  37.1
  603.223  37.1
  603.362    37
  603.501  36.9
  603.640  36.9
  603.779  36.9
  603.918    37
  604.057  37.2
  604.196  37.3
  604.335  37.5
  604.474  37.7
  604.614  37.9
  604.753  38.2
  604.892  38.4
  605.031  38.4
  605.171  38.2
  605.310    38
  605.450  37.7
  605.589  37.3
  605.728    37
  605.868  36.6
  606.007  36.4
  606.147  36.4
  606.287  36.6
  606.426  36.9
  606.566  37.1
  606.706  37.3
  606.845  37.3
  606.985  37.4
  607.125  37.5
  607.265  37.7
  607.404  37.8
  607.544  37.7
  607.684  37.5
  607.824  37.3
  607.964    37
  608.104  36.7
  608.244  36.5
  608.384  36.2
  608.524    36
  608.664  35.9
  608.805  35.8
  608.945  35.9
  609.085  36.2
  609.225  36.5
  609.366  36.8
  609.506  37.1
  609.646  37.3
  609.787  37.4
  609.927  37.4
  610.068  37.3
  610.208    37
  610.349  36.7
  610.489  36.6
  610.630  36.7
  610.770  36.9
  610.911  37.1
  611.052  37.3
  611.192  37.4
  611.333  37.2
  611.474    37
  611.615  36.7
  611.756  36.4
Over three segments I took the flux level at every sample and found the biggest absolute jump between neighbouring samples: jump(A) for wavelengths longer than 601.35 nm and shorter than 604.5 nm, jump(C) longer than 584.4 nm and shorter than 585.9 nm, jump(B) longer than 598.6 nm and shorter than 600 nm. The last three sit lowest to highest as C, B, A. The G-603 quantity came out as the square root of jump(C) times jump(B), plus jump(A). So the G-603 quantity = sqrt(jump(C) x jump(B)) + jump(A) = 0.50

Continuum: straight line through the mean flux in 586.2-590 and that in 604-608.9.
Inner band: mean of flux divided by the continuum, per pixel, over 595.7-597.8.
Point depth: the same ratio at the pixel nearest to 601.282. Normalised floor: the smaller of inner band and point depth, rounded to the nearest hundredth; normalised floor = 1.00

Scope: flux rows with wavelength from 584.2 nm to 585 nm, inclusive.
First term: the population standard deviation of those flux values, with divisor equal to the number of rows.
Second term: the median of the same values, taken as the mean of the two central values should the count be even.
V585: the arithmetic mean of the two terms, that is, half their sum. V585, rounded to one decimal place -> 18.2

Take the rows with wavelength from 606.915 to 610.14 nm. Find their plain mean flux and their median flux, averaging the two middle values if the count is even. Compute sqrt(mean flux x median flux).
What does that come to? 37.0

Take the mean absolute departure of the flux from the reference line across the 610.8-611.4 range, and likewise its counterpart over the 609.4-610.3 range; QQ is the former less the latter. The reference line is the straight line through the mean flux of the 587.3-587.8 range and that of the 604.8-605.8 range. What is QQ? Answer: 0.2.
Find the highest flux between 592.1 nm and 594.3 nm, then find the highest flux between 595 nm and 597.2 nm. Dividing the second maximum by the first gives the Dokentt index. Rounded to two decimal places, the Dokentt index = 1.00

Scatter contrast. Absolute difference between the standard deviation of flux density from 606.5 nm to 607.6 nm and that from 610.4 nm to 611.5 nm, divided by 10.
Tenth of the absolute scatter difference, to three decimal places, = 0.004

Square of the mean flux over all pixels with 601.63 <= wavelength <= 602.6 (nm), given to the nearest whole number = 1273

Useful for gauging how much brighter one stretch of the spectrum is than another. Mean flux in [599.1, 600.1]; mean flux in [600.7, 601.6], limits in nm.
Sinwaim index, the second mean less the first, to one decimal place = -0.9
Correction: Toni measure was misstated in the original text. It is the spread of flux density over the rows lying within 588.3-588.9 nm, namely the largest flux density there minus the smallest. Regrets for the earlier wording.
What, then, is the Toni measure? 2.3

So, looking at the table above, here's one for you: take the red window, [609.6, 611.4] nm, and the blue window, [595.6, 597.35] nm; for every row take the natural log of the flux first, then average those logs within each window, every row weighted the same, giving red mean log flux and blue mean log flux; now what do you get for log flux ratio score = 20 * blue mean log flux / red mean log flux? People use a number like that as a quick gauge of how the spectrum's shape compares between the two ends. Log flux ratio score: 19.89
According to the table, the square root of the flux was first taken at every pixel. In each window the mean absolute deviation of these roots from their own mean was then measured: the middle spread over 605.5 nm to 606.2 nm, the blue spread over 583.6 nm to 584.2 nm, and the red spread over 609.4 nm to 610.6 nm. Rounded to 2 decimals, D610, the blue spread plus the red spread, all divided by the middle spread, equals 1.44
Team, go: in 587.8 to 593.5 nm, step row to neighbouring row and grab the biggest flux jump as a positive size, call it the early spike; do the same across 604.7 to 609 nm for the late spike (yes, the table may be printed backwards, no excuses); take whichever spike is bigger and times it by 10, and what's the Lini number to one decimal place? 10.0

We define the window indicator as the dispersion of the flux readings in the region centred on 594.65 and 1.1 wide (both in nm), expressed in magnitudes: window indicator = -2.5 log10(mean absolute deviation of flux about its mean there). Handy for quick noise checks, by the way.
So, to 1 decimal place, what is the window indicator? 1.0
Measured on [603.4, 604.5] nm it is 1.5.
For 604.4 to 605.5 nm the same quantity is 1.6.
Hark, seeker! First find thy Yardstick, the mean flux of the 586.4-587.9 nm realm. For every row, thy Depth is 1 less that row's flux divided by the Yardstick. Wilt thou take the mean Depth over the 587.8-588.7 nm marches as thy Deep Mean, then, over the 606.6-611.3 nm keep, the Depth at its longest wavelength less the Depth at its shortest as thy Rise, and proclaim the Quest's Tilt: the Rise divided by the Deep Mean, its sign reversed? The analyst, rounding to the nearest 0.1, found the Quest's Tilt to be 0.0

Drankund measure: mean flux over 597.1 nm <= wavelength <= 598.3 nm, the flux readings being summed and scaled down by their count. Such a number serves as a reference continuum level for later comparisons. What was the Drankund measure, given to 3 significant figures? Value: 35.9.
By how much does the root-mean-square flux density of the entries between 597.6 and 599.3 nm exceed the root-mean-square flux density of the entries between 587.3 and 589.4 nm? 4.7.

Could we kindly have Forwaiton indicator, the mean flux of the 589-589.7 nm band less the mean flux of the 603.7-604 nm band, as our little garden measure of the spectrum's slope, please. -9.2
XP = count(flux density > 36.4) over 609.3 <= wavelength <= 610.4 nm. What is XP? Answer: 8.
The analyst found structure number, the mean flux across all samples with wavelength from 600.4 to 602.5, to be 35.8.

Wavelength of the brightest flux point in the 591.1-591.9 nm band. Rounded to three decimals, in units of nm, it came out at 591.804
